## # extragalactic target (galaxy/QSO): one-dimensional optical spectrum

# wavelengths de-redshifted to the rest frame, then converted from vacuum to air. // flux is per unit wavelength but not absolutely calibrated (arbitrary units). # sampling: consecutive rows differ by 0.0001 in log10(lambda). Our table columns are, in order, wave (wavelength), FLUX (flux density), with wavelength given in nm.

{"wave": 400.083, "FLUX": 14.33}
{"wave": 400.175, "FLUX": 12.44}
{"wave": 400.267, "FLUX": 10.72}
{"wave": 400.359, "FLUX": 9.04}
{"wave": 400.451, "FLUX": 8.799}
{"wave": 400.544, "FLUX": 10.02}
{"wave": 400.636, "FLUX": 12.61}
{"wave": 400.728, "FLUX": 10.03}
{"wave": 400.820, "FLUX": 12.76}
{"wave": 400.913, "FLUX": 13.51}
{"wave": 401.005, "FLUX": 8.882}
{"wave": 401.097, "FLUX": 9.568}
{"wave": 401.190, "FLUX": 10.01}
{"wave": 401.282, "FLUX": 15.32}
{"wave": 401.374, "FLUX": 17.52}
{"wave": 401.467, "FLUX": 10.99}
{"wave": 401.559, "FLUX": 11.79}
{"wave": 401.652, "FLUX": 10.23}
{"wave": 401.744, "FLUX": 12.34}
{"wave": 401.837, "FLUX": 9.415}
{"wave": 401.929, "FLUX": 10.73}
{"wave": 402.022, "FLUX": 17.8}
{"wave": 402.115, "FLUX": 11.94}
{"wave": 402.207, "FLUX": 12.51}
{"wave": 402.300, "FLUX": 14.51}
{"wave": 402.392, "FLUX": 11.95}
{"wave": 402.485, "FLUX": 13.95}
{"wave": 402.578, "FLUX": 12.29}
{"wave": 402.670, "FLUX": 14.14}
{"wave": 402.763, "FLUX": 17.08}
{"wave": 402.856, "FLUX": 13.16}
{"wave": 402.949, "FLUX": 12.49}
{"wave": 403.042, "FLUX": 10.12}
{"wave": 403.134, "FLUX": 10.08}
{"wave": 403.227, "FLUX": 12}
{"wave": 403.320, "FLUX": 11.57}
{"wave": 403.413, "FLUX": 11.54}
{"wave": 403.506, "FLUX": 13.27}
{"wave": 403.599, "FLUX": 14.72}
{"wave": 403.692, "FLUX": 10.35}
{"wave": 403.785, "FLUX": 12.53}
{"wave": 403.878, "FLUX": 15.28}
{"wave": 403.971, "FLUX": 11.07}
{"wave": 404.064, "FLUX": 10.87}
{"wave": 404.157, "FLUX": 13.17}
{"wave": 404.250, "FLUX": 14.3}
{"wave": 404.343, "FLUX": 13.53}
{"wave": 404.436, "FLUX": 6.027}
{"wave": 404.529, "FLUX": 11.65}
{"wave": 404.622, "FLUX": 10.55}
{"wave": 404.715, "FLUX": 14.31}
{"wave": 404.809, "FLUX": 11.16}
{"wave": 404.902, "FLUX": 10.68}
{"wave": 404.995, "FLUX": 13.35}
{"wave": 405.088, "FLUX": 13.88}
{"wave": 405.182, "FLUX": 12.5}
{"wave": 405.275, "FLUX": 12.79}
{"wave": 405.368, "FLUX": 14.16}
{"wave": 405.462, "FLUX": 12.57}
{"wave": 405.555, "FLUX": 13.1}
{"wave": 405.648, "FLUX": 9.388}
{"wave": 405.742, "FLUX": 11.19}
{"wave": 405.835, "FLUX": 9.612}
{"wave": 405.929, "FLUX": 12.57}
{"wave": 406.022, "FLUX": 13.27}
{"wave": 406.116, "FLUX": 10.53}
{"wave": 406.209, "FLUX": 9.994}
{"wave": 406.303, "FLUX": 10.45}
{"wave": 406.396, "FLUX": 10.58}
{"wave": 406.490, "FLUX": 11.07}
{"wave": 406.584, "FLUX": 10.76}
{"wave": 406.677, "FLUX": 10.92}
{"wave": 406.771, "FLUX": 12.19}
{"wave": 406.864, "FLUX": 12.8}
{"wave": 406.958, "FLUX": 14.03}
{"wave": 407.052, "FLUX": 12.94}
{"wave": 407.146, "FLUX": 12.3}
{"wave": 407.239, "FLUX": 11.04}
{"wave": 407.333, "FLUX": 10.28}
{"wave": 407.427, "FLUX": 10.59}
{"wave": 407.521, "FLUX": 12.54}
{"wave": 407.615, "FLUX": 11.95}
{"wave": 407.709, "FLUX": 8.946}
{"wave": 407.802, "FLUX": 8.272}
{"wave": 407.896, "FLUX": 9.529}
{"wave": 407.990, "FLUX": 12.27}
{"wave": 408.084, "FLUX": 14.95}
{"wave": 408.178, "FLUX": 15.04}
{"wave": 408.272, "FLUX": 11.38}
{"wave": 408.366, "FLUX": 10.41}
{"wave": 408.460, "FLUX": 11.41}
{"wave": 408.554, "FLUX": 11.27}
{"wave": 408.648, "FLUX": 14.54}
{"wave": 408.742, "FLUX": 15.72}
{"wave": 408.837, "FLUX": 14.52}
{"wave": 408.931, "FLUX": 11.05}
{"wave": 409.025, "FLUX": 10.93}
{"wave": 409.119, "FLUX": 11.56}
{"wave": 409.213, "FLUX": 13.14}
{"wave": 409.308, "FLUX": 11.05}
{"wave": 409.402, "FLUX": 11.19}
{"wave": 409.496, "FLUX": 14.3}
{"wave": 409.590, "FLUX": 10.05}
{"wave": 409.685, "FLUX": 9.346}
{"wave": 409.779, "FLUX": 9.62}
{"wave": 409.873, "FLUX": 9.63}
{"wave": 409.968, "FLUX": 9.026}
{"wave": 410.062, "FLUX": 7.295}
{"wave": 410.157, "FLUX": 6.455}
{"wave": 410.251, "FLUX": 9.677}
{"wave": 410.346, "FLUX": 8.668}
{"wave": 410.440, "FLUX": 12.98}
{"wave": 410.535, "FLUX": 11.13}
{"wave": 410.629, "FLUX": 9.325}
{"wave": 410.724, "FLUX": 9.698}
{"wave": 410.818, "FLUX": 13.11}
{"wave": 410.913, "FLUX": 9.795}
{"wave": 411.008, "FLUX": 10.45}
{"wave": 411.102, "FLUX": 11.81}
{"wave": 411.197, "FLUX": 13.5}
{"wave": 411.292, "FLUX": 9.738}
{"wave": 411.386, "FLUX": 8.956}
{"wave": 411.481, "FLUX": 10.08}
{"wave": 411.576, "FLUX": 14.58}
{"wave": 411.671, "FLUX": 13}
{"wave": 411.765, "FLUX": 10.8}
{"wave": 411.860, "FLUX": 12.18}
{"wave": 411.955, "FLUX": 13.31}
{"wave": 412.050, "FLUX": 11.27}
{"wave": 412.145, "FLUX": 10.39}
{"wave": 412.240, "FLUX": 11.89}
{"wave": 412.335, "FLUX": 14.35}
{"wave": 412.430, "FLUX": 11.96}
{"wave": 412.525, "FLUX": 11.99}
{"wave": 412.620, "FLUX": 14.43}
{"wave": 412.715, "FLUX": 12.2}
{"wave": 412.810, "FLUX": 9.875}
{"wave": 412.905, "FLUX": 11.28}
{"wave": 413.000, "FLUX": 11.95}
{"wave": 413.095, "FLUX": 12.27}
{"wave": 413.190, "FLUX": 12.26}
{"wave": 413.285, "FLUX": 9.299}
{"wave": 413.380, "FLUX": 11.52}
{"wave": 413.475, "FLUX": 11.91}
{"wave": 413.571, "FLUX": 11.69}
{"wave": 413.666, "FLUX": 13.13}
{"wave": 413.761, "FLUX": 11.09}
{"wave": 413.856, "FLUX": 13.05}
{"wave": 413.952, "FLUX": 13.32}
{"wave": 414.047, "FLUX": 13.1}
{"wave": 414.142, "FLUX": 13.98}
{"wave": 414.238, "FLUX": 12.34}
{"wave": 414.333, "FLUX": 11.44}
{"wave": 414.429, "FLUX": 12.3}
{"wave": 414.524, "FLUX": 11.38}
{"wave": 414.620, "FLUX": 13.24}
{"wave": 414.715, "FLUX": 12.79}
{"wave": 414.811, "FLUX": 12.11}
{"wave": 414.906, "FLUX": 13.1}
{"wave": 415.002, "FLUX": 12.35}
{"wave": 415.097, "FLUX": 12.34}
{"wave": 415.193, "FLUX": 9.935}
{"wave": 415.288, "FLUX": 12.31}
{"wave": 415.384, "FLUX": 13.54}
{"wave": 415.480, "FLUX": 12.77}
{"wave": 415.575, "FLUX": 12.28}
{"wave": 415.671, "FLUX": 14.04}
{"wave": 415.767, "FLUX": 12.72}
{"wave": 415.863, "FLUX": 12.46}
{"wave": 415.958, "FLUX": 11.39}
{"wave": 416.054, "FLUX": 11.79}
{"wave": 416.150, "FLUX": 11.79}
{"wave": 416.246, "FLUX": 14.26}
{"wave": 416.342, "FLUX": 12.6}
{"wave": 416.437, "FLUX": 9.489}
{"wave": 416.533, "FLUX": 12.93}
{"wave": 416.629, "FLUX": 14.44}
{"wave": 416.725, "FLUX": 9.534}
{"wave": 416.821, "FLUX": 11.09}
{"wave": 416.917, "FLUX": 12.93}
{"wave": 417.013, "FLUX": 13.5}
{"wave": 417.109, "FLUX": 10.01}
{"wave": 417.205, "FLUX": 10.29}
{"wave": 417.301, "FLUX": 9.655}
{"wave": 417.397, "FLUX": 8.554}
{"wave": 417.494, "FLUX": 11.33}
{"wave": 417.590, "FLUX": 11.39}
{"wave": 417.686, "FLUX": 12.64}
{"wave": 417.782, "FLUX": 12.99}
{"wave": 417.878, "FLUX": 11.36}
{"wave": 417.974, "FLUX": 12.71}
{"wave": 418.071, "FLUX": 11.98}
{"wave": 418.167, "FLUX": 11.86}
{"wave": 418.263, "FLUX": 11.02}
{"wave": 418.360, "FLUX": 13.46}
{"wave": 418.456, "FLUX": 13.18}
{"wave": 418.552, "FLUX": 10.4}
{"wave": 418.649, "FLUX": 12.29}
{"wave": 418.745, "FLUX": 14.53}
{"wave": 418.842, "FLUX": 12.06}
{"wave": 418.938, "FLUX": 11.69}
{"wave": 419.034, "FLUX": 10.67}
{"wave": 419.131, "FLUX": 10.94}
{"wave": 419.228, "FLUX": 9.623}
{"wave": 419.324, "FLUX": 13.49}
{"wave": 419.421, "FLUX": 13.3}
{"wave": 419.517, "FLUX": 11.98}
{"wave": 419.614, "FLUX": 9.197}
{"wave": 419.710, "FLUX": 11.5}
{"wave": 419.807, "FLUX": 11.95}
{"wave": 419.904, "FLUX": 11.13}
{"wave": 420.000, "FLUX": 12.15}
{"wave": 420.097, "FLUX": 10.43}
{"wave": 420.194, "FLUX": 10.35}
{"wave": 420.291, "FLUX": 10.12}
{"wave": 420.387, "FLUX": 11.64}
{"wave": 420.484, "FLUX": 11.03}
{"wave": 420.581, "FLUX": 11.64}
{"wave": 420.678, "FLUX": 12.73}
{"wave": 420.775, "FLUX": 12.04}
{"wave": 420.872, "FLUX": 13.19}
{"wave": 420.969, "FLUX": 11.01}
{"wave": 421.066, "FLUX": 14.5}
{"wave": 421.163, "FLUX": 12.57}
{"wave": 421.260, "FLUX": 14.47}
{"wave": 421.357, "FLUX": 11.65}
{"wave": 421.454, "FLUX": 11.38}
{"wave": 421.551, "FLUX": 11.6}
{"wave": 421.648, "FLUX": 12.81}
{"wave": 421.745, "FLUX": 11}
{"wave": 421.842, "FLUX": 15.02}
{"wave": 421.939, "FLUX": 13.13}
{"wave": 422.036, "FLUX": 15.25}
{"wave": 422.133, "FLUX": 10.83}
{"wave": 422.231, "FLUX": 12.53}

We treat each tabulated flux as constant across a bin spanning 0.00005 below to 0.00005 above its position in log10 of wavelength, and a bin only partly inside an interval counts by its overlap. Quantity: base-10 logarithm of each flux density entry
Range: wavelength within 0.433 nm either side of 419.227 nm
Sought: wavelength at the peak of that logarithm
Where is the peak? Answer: 419.324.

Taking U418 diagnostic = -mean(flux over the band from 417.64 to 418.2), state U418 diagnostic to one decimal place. -12.3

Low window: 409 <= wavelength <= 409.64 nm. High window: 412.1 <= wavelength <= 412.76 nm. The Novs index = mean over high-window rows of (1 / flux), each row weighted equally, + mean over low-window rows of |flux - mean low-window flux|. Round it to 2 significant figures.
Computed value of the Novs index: 1.2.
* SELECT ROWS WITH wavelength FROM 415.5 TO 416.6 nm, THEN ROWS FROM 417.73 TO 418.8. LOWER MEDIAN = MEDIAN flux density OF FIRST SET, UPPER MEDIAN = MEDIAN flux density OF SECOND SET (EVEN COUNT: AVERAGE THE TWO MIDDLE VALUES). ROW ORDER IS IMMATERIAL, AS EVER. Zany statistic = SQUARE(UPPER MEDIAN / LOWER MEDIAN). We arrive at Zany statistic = 0.97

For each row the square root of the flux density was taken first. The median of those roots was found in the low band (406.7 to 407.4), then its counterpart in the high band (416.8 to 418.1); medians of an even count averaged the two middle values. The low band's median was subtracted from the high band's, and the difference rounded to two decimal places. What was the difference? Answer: -0.13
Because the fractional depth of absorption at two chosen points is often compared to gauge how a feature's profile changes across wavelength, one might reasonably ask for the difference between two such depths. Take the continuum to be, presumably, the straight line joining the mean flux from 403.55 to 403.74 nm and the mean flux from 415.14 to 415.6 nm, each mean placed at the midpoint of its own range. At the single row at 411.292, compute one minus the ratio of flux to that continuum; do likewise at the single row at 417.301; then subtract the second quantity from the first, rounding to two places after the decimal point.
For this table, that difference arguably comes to 0.01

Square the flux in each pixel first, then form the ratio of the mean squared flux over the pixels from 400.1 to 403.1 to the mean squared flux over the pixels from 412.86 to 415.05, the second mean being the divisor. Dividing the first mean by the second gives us 1.02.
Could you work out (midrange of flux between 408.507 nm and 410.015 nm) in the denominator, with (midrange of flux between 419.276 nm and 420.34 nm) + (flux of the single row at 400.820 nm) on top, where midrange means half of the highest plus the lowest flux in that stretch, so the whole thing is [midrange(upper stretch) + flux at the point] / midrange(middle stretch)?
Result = 1.95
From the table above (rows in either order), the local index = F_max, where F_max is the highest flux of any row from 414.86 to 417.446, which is 14.44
